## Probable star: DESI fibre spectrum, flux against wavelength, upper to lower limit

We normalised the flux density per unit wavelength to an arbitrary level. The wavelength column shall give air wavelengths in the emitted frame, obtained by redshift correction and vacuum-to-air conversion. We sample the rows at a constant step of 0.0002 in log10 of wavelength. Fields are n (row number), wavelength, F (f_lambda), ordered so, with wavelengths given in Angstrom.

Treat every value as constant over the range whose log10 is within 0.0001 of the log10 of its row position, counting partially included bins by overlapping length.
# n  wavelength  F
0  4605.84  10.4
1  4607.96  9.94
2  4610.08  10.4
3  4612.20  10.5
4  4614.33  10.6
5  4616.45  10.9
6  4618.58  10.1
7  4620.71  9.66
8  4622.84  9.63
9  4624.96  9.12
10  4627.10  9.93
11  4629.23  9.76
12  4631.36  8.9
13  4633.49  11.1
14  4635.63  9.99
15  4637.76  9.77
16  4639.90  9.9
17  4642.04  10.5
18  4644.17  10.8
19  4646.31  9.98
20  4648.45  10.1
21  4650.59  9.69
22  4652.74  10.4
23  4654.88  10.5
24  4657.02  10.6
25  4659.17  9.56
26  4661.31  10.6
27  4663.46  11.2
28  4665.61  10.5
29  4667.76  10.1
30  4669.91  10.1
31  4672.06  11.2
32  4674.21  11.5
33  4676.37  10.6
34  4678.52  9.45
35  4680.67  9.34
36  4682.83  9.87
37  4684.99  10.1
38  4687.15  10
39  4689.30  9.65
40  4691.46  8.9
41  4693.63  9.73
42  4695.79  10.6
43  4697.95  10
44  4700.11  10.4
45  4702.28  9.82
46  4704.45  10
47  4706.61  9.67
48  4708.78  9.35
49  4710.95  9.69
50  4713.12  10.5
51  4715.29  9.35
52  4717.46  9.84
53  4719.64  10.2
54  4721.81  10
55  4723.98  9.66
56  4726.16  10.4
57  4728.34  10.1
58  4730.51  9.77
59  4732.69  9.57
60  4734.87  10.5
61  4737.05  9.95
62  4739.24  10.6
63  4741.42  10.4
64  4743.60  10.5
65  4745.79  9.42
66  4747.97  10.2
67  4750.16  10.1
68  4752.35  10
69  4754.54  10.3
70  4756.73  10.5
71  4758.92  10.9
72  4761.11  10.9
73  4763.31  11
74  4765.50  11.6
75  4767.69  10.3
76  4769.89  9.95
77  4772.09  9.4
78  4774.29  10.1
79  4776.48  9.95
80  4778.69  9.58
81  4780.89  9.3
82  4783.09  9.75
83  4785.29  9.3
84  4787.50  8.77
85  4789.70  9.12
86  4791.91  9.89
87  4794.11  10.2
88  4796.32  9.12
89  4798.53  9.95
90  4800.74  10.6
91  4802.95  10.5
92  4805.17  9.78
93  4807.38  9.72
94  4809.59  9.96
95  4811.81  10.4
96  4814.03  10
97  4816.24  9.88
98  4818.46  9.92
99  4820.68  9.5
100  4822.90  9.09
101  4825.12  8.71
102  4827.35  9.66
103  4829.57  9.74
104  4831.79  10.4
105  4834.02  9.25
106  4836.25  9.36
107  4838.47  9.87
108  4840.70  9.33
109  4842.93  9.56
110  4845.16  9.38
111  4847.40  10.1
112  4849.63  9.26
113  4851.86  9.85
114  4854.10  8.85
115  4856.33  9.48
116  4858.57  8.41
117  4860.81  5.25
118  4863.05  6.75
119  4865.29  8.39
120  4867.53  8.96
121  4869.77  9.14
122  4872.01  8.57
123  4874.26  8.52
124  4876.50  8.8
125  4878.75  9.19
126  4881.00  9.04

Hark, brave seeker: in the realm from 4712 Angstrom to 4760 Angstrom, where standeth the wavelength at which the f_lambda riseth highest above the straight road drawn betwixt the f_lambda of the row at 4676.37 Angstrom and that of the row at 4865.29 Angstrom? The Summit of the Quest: 4758.92 Angstrom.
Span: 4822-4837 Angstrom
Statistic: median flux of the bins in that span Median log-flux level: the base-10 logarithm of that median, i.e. 0.97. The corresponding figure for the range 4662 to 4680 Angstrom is 1.02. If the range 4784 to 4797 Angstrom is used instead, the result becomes 0.96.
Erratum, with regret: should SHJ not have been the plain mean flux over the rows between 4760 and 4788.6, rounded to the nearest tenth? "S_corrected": 10.0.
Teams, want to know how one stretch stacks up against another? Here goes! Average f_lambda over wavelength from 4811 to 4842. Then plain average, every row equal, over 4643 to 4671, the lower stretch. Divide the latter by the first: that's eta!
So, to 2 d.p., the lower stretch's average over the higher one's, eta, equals 1.07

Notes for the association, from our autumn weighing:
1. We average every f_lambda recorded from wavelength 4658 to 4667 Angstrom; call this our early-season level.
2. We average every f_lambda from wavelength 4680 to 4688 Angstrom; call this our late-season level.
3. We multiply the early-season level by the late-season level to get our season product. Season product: 103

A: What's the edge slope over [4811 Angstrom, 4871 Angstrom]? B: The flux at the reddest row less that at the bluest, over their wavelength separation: -0.02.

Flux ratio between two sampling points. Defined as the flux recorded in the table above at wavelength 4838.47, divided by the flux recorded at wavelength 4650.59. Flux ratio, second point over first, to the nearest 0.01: 1.02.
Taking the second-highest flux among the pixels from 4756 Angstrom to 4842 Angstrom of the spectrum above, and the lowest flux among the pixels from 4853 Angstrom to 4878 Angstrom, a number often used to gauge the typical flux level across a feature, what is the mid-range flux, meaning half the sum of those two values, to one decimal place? 8.1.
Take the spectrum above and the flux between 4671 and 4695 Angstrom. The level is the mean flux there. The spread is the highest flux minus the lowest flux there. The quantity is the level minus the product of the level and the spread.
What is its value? -16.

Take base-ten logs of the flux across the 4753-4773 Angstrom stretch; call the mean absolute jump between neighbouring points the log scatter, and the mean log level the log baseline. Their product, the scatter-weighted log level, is 0.018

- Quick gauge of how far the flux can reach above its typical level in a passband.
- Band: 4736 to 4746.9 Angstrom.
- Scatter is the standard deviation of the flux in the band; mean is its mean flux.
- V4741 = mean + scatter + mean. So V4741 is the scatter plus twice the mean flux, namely 20.8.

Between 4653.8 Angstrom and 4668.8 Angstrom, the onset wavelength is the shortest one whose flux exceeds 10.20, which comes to 4654.88 Angstrom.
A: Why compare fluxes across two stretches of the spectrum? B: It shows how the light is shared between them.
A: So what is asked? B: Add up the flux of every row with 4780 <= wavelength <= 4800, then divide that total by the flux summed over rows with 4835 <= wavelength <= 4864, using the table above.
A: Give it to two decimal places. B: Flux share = 0.74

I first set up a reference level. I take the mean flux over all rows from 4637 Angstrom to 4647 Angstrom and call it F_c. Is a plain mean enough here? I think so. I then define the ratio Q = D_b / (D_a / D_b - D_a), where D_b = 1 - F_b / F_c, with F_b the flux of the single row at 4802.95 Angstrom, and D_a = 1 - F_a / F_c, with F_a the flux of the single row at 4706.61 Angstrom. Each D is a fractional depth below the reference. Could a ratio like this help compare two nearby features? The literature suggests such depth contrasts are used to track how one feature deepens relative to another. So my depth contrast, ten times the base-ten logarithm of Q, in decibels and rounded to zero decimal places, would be -18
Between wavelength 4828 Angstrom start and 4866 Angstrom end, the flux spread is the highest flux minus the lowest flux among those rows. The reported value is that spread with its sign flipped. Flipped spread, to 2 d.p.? -5.15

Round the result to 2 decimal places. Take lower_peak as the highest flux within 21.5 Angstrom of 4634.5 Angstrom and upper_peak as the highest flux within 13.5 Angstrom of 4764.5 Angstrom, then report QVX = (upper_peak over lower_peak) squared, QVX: 1.09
